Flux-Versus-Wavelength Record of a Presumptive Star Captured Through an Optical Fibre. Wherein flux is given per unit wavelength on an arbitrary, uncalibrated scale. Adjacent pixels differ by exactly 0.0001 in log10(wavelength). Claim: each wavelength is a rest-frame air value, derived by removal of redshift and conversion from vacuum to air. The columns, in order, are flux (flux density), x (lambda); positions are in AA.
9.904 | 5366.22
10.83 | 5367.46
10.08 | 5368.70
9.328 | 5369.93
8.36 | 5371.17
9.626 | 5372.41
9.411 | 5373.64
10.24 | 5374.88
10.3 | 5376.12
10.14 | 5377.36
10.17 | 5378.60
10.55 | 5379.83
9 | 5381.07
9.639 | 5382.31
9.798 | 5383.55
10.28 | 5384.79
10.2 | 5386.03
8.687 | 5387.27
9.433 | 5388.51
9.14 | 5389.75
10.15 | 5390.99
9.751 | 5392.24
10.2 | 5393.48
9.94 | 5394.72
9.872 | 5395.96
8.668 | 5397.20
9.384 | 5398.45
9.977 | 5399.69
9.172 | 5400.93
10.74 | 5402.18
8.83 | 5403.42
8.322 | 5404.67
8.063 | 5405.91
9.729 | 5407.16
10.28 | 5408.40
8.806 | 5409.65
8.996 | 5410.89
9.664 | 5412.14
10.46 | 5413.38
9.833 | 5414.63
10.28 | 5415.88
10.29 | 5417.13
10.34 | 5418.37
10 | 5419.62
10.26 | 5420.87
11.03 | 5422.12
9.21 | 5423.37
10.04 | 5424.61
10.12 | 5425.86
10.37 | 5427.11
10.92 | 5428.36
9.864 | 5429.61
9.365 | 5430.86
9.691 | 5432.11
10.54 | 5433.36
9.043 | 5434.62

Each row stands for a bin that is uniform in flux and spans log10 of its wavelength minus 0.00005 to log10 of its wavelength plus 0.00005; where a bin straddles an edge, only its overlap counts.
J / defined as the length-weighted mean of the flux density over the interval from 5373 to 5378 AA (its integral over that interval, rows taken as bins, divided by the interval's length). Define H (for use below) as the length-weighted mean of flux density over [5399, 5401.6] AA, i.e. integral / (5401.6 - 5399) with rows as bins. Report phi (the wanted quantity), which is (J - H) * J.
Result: 4.3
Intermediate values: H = 9.6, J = 10.0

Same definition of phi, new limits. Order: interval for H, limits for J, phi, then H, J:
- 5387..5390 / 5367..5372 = 4.5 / 9.1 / 9.6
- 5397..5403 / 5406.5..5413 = -0.9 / 9.6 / 9.5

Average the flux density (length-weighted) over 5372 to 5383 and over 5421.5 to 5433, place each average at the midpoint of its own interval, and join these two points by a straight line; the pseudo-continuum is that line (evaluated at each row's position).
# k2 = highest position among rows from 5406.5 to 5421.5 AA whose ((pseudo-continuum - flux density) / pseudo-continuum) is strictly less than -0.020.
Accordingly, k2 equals 5418.37 AA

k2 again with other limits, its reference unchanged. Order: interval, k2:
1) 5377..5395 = 5393.48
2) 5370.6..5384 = 5379.83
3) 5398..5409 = 5408.40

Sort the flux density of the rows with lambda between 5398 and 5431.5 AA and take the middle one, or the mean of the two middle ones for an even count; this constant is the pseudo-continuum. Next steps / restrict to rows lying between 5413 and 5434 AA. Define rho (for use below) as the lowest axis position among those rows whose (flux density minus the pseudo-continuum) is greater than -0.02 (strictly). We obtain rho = 5413.38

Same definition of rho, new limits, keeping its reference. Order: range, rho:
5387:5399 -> 5390.99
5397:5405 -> 5399.69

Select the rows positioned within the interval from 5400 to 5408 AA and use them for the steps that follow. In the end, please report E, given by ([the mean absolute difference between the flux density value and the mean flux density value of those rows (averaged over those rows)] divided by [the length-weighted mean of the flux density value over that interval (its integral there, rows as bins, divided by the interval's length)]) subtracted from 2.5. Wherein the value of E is 2.42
